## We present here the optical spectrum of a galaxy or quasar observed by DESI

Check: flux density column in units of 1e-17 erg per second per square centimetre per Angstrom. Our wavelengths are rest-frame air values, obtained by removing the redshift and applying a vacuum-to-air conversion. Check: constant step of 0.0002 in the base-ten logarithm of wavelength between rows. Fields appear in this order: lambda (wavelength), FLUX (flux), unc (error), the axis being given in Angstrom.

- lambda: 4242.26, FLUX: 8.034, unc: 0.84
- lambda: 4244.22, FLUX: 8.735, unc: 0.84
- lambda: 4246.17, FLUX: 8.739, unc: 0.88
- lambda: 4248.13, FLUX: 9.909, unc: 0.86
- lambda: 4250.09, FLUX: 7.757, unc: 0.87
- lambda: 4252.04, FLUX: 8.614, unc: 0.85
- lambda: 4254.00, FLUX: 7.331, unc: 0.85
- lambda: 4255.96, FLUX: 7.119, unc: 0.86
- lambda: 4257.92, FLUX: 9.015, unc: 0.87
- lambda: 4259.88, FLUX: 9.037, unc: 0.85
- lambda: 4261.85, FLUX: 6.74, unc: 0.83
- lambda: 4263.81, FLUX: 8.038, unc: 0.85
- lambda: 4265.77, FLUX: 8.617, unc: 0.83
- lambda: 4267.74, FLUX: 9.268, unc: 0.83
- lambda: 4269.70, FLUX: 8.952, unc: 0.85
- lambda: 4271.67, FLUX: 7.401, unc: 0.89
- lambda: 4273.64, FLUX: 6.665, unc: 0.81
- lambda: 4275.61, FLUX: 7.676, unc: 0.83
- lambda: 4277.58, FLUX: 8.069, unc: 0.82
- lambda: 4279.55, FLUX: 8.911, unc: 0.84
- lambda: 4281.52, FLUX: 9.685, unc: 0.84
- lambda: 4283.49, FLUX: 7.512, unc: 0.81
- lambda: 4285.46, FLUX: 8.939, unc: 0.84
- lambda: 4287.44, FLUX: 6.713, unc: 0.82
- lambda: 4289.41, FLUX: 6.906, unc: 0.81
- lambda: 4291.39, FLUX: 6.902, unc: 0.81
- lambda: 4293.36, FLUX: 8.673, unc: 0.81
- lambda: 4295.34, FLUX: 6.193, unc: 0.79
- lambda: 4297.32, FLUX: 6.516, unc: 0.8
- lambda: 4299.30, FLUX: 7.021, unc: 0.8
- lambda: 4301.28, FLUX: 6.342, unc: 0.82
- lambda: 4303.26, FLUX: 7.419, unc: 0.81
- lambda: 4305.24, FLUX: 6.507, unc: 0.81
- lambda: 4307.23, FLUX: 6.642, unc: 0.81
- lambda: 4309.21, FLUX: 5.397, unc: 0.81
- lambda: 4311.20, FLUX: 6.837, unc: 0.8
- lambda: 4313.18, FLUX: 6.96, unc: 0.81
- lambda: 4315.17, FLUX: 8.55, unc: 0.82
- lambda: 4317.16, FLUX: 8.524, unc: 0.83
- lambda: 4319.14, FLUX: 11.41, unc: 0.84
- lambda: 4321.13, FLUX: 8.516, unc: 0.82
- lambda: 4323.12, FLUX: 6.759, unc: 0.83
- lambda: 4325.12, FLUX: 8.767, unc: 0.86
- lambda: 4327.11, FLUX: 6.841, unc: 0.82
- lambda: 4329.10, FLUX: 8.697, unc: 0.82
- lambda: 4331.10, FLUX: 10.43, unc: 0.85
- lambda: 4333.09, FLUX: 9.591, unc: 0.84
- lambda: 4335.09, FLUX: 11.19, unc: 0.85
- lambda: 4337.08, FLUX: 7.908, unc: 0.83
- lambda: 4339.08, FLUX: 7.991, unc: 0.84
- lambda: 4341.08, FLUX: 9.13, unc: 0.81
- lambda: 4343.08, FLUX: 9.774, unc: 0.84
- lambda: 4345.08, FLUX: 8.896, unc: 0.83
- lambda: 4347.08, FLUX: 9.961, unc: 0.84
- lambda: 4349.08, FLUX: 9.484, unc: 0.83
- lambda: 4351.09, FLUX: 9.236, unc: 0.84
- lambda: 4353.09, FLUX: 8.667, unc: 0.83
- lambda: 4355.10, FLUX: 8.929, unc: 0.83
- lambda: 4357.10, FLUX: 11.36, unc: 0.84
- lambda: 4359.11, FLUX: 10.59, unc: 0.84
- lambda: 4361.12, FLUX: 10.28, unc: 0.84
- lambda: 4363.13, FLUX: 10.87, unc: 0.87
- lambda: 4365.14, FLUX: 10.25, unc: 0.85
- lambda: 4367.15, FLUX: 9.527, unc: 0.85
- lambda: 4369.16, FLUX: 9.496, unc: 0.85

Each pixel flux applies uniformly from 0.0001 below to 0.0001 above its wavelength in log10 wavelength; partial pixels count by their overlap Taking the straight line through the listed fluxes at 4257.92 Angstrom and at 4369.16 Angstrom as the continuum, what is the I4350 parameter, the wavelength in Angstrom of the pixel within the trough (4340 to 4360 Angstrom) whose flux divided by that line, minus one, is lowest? 4353.09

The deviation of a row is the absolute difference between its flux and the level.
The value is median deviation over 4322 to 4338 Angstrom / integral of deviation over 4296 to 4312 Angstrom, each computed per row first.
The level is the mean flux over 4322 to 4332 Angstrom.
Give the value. 0.05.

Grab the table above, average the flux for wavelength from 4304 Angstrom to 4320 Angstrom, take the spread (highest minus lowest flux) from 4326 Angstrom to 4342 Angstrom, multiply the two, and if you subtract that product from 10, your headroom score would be -23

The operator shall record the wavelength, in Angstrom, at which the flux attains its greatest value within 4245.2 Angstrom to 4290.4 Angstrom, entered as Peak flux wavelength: 4248.13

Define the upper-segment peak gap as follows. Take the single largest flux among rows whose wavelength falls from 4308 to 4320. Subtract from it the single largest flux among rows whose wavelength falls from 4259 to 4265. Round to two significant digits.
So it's 2.4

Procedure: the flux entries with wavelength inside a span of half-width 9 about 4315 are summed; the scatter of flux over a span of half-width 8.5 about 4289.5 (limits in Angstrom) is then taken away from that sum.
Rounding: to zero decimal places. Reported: 68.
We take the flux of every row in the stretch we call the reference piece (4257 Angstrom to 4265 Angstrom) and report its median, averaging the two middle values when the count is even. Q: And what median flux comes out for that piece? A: 8.5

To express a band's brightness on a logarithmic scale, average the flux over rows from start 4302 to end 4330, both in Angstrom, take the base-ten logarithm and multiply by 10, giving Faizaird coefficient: 8.9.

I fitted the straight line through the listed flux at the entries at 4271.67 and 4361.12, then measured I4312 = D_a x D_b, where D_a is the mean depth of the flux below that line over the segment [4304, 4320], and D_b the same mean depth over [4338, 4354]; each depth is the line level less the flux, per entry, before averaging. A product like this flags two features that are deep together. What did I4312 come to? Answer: 0.7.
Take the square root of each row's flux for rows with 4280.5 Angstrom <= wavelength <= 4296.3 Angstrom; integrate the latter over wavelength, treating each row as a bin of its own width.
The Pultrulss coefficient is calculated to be 44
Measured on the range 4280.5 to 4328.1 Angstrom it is 130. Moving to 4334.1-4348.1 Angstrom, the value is 43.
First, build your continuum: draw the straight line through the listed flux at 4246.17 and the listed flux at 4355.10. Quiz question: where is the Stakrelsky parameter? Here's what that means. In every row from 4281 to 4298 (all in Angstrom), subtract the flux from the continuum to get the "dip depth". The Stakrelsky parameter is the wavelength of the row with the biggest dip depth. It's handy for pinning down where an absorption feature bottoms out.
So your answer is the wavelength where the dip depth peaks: 4295.34 Angstrom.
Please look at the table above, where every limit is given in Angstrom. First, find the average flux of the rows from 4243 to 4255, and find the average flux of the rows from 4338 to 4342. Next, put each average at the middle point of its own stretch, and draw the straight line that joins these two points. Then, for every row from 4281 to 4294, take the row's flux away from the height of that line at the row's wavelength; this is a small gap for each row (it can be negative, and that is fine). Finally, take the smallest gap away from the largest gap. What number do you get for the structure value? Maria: 3.0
